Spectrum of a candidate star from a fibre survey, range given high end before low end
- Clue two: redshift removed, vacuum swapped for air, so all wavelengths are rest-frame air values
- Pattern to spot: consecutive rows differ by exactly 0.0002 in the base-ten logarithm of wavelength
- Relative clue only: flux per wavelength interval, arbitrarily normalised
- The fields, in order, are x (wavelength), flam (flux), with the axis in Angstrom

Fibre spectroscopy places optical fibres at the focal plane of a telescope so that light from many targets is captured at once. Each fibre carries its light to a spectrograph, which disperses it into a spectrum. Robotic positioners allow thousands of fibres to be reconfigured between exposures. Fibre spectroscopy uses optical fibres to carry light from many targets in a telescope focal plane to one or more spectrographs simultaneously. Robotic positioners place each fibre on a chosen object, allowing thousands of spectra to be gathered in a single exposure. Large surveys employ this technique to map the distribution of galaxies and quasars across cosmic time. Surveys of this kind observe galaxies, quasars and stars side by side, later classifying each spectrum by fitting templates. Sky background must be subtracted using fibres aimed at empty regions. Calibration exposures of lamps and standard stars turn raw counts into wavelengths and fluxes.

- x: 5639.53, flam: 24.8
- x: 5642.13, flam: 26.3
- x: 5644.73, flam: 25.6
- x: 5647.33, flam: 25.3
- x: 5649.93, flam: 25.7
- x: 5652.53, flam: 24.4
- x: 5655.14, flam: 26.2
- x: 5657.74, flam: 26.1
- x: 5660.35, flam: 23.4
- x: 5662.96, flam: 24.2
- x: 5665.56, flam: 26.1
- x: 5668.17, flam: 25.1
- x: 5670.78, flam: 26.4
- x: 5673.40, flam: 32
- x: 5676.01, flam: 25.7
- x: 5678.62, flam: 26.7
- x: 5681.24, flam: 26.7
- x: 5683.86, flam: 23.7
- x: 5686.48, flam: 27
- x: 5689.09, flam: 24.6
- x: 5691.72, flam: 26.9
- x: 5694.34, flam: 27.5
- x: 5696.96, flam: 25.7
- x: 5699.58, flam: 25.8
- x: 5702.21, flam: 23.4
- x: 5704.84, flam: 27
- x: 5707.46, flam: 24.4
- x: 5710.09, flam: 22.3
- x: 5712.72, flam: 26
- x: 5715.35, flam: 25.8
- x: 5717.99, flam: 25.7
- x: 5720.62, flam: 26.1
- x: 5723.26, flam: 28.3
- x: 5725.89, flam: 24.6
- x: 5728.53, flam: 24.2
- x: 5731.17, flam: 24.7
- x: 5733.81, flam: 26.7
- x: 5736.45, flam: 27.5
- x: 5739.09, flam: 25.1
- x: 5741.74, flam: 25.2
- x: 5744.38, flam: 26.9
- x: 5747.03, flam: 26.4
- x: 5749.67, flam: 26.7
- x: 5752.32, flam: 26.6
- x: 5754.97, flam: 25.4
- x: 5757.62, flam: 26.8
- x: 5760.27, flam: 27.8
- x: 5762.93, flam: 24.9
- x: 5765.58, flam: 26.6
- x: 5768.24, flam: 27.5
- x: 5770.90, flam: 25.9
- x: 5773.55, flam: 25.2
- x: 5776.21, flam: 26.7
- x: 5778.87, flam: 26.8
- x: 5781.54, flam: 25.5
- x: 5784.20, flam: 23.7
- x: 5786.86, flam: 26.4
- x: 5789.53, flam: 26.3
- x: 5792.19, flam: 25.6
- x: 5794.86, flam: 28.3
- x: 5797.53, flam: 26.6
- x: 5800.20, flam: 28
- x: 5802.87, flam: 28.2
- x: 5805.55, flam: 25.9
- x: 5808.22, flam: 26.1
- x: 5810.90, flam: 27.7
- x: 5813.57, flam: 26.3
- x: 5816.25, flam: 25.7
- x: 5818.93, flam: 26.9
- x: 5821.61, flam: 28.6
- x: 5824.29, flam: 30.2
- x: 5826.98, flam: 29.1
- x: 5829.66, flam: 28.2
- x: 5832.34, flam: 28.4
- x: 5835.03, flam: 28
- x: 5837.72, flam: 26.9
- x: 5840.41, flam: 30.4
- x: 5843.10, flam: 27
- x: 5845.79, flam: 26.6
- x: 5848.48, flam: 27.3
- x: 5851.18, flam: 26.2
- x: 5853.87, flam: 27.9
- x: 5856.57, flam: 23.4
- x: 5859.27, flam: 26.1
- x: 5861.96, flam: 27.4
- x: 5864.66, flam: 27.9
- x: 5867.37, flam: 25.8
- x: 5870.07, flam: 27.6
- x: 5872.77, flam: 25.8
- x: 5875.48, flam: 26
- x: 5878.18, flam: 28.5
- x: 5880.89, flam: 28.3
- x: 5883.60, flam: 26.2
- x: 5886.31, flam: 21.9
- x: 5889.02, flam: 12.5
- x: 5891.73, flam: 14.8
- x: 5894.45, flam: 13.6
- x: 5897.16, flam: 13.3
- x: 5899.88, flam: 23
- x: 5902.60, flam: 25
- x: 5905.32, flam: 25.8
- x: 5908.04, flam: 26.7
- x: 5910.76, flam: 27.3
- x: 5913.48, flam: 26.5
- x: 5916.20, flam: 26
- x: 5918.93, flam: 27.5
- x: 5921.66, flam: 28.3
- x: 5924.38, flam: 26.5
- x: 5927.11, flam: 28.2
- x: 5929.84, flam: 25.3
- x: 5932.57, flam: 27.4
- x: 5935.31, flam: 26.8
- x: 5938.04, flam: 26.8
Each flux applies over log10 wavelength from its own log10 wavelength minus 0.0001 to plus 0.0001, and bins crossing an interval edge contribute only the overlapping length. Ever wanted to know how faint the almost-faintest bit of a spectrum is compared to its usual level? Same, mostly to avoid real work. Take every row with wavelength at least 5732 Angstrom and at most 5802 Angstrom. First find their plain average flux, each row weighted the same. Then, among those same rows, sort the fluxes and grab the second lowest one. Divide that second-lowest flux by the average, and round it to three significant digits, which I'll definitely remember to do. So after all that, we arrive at 0.945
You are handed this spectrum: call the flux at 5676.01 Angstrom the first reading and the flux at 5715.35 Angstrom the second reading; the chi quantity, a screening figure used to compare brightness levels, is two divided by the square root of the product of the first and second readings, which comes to 0.078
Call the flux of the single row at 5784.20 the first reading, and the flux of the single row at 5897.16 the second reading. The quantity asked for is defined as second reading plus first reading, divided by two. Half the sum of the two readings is 18.5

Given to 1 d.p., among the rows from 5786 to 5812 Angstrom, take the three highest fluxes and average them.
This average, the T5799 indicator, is 28.2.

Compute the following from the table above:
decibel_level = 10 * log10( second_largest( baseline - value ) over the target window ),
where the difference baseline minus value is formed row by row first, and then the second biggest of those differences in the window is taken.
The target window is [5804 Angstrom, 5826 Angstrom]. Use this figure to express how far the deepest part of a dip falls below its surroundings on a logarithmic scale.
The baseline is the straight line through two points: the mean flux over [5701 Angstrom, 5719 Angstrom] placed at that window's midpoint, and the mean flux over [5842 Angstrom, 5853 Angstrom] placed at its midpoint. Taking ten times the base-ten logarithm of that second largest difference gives -5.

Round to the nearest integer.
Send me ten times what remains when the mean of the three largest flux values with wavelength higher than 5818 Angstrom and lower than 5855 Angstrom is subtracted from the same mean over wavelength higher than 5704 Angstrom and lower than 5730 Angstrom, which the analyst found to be -28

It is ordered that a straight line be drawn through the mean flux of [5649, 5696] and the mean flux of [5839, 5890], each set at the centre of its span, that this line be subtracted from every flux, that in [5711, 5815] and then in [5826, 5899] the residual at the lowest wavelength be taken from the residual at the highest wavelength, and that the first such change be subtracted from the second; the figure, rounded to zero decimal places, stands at -16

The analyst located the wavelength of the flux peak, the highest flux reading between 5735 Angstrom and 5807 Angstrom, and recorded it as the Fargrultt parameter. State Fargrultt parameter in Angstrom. 5794.86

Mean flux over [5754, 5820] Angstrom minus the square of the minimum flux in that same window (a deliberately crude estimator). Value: -535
